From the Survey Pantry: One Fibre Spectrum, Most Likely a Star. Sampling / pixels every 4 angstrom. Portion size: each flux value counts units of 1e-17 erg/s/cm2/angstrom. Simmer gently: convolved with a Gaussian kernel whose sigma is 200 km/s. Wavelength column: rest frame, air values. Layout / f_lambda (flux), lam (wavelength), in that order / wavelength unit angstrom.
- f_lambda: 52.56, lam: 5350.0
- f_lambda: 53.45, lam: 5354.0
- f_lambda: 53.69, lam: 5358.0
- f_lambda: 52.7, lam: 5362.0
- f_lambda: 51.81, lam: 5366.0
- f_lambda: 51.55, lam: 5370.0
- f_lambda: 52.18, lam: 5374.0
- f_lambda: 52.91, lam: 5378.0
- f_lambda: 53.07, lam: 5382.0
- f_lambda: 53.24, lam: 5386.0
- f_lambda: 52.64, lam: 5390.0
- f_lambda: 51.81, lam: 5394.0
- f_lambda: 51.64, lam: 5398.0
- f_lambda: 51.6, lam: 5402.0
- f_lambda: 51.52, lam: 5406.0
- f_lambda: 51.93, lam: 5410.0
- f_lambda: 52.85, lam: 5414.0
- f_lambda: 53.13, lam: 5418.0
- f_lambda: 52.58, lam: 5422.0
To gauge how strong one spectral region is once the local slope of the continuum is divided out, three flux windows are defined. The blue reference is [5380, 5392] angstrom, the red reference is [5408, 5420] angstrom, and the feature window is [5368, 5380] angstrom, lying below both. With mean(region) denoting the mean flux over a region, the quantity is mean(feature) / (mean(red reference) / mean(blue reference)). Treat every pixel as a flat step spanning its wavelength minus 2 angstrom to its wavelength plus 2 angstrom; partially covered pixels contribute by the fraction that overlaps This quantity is 52.6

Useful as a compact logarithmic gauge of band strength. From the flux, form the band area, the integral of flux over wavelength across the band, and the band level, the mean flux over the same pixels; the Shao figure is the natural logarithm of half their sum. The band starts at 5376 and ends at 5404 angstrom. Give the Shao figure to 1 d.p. 6.6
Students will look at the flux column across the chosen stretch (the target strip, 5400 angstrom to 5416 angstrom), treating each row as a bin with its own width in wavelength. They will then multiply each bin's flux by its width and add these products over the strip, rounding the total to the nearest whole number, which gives 832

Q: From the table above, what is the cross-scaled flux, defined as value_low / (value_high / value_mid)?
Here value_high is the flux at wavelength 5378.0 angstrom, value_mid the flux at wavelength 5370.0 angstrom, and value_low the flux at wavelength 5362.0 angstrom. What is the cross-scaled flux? 51.3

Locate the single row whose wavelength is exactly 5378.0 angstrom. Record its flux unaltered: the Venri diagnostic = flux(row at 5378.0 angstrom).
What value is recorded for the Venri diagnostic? 52.91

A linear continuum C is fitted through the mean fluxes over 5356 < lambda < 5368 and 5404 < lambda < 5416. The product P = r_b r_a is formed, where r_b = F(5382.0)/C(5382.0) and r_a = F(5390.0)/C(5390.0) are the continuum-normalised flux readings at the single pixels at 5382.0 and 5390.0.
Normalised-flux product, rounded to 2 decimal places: 1.02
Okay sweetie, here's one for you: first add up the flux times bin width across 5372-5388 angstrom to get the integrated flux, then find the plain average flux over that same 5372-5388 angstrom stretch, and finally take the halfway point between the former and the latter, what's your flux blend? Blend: 449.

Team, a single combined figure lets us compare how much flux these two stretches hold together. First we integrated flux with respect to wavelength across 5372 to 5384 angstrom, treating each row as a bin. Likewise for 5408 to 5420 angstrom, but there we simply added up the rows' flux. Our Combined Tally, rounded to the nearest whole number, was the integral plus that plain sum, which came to 791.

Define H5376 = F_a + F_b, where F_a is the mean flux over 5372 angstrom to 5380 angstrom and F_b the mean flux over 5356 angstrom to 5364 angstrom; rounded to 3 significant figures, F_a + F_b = 106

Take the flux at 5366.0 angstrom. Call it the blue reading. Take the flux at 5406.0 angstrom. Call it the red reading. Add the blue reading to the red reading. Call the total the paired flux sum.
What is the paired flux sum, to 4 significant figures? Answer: 103.3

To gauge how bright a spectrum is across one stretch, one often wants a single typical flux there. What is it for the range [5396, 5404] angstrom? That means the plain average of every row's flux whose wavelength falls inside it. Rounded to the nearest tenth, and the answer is 51.6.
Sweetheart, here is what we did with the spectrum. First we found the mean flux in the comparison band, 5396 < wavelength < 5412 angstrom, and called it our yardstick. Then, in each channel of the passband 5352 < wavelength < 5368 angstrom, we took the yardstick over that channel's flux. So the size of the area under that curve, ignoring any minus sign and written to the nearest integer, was 16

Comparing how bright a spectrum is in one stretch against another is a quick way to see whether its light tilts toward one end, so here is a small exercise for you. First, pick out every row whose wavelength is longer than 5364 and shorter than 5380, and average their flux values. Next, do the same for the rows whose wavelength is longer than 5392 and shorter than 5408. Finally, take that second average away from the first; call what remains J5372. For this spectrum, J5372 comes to 0.5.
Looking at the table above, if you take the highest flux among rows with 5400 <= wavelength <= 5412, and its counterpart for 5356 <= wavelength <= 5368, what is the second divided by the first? 1.03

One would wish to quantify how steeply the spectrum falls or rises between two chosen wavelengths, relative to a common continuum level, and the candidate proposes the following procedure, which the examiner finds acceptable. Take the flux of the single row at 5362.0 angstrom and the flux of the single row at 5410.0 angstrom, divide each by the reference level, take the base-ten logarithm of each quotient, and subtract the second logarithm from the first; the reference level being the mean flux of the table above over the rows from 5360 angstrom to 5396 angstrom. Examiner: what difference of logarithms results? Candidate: 0.006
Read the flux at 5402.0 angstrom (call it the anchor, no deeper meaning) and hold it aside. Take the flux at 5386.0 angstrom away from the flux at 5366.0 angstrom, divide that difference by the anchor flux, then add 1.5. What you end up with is 1.47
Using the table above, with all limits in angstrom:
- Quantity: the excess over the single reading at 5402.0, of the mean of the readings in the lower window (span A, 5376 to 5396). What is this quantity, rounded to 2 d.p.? 1.13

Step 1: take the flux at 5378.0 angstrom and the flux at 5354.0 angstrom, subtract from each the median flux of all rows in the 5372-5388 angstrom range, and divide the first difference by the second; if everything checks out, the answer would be -0.2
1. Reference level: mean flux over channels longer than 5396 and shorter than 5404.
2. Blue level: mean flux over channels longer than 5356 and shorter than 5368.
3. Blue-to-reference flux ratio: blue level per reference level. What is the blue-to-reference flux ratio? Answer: 1.02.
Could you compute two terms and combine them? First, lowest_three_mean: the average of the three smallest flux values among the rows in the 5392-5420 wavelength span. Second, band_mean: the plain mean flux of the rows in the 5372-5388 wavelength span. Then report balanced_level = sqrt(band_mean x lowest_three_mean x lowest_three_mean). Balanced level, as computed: 375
